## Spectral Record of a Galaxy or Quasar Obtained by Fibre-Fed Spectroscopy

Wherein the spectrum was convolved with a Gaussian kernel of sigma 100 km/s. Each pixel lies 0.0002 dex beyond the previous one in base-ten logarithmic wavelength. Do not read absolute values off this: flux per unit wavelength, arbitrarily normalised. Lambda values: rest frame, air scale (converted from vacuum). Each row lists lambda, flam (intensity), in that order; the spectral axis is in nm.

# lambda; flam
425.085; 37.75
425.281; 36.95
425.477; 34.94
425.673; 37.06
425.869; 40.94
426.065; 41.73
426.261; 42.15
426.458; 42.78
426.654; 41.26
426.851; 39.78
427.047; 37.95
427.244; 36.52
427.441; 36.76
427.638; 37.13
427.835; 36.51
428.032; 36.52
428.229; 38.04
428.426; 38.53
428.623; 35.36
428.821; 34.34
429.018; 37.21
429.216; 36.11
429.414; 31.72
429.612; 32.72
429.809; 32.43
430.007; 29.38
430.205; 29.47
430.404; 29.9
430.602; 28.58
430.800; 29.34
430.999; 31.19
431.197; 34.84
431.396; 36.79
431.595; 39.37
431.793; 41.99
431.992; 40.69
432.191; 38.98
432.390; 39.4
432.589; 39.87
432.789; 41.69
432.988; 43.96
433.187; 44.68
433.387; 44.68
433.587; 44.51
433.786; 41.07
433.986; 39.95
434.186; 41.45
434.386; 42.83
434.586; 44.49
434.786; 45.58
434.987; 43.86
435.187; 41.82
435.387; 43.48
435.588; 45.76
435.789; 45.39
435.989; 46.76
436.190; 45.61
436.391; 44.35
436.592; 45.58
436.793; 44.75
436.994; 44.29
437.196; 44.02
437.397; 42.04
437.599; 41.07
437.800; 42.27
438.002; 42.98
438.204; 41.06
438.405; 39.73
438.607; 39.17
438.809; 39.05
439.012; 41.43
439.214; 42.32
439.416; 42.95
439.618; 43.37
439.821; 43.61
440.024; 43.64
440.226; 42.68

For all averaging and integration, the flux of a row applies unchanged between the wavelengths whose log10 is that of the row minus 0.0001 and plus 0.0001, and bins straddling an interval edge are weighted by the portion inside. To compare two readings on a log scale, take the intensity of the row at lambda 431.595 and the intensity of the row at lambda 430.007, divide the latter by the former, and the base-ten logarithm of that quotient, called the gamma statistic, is -0.13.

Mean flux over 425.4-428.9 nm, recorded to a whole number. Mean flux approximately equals 38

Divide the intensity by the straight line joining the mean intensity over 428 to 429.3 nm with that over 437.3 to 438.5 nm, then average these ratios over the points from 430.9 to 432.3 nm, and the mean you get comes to 0.99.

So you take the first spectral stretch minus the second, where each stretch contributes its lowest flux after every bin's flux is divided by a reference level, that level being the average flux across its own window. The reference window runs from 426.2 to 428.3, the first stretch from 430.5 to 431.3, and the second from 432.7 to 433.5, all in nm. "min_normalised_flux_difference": -0.34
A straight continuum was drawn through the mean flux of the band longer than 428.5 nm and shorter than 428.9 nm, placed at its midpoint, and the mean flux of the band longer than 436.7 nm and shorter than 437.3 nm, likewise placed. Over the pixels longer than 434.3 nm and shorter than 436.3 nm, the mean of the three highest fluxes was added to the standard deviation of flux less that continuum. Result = 47.3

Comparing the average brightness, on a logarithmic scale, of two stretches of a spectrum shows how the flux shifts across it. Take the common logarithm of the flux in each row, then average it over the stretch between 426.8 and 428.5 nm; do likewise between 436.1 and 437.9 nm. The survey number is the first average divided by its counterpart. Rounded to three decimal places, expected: 0.959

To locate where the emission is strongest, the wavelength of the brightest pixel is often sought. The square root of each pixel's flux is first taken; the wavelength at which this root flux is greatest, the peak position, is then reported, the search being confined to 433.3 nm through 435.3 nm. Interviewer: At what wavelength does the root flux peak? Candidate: 434.786 nm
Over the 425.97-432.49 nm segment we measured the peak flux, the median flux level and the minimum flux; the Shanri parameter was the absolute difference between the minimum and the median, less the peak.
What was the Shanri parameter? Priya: -34.6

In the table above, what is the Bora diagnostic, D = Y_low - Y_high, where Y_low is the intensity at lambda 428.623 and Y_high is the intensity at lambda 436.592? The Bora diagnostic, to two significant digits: -10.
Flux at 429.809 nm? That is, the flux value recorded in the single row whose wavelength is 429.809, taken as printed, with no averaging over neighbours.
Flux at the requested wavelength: 32.43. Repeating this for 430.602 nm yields 28.58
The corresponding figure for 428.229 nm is 38.04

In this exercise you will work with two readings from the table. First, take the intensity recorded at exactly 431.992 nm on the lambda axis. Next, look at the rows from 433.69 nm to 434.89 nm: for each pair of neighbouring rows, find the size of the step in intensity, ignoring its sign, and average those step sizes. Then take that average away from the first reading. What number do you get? 39.3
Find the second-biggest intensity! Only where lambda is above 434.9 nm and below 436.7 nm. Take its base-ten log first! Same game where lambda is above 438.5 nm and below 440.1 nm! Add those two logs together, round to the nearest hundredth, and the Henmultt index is 3.30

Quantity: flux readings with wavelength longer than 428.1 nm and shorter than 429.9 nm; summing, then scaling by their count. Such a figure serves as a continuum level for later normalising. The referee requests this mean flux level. 35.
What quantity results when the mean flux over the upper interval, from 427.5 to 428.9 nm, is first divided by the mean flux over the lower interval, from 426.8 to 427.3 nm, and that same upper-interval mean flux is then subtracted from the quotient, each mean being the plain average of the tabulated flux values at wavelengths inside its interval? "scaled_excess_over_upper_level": -36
